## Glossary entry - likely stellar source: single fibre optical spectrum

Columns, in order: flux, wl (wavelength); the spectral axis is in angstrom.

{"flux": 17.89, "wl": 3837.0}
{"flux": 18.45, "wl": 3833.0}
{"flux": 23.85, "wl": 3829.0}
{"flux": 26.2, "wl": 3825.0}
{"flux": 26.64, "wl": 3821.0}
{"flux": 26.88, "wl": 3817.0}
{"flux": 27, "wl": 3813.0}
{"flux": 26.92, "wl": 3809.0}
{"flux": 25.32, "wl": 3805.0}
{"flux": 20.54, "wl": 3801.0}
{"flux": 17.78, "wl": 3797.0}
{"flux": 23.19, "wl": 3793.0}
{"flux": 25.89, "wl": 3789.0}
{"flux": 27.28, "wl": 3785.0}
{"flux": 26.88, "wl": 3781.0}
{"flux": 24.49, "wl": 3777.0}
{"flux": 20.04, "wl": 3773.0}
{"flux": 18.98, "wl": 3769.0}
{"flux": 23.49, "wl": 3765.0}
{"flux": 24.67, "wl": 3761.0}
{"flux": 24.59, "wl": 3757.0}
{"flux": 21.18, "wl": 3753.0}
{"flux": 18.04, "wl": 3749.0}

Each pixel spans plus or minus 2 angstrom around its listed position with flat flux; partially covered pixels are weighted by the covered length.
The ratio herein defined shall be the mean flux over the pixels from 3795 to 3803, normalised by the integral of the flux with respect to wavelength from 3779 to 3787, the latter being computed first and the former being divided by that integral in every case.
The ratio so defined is 0.09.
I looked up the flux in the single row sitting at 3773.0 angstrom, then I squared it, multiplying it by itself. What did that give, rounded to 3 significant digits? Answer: 402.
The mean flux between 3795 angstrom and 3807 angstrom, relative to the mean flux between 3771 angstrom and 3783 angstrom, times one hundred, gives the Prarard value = 89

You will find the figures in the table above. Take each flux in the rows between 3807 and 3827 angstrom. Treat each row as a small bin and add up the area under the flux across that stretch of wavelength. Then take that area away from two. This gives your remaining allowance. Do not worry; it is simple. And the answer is -533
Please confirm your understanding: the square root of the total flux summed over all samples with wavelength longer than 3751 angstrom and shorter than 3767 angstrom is 9.7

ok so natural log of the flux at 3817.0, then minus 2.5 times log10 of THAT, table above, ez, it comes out -1.293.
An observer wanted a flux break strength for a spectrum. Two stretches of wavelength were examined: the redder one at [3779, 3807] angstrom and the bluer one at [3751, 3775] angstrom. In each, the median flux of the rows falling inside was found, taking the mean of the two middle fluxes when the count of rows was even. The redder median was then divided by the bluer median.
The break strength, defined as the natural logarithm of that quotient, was 0.13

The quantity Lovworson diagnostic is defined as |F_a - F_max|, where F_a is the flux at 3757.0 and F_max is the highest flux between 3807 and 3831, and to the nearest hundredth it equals 2.41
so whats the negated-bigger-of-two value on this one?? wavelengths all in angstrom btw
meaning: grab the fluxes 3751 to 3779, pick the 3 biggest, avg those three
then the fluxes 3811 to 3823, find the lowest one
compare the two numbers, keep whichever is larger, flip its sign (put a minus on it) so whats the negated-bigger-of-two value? -26.6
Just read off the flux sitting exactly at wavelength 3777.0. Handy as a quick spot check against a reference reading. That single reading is 24.49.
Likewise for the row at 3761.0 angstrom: 24.67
